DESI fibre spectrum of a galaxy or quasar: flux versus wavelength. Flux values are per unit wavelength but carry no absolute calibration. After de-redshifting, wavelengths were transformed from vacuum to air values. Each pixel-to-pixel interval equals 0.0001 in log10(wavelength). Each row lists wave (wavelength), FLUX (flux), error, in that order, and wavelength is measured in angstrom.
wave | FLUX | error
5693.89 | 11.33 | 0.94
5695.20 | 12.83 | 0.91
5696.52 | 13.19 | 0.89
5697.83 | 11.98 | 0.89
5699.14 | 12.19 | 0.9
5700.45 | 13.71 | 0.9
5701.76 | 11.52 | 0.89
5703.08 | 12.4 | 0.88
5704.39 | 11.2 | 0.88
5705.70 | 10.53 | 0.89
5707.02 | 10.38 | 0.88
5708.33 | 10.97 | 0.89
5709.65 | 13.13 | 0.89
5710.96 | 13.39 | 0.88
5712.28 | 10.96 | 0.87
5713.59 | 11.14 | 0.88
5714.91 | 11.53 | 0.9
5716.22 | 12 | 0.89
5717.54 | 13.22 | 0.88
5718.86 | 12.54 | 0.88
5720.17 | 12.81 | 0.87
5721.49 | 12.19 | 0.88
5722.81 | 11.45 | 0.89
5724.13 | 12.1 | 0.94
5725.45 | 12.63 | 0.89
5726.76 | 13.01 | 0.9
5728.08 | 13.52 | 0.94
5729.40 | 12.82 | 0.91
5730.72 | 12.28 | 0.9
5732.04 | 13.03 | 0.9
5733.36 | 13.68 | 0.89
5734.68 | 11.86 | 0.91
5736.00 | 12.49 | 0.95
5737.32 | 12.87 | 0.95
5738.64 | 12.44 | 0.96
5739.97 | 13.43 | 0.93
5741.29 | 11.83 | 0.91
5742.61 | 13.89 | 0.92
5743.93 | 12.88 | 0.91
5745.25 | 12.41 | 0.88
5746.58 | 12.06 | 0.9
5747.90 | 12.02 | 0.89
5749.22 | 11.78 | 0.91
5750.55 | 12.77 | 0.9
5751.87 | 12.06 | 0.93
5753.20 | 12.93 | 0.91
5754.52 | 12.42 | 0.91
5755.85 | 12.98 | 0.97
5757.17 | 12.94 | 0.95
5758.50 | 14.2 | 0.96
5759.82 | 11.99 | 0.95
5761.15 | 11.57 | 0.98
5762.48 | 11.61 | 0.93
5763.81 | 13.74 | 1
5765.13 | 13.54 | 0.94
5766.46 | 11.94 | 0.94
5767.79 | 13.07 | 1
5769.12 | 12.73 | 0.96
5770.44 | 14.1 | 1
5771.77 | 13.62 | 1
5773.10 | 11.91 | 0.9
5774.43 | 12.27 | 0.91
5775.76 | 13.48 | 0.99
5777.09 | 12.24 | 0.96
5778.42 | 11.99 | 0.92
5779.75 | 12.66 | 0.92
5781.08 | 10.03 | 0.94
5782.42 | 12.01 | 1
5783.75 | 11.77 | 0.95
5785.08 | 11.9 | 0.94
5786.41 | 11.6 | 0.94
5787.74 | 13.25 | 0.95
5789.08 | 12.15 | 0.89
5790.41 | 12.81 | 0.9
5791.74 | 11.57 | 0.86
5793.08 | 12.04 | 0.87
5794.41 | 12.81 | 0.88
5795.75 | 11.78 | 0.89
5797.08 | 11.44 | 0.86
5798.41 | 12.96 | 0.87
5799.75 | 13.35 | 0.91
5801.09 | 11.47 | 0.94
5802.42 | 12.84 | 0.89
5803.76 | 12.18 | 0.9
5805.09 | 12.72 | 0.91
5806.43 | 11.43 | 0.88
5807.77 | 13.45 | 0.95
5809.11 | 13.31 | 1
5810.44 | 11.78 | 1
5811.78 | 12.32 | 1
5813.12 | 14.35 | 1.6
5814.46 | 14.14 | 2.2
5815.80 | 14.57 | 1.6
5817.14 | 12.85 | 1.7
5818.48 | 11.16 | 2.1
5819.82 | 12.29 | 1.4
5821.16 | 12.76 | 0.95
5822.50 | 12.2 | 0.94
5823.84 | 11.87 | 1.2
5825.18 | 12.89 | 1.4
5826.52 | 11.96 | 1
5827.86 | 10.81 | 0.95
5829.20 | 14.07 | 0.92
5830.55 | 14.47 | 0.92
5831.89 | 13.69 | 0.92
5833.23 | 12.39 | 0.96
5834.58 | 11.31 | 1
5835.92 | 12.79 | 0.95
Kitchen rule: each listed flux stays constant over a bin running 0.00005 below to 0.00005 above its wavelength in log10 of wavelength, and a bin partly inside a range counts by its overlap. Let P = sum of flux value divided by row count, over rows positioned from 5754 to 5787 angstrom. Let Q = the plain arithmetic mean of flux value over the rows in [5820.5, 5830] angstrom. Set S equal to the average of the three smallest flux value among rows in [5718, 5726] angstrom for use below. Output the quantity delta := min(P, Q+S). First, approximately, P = 12.5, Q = 12.4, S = 11.9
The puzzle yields 12.5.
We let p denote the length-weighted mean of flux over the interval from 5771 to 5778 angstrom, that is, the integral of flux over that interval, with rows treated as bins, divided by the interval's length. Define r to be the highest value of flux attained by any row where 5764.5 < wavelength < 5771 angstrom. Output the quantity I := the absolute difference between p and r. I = 1.40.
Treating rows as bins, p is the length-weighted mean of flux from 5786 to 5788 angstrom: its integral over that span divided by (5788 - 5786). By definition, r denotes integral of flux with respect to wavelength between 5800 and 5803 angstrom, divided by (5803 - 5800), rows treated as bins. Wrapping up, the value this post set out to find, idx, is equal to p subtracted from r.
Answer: -0.1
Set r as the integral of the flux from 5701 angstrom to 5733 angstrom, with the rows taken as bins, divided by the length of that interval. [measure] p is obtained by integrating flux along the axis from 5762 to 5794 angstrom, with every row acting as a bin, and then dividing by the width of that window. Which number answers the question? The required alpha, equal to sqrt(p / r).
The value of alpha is 1.01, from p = 12.4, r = 12.1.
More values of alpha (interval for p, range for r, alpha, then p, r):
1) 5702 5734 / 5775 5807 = 1.00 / 12.2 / 12.2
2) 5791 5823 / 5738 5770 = 1.00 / 12.6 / 12.6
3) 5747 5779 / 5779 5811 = 1.02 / 12.7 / 12.2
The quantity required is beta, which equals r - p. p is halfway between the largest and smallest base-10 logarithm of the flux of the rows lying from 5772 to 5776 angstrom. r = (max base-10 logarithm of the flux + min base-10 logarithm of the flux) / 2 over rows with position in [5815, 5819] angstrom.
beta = 0.003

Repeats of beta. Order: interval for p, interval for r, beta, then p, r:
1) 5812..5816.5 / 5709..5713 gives -0.074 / 1.16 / 1.08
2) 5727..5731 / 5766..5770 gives -0.013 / 1.11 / 1.10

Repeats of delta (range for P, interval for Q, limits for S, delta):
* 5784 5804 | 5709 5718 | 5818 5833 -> 12.3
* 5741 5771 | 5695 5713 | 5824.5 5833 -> 12.7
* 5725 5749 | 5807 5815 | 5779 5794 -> 12.7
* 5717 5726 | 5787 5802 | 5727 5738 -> 12.4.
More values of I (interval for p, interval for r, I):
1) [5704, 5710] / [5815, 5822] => 3.43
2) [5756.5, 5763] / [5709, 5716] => 0.91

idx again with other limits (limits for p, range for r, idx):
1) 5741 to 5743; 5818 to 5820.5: -1.2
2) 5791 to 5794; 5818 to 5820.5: -0.1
